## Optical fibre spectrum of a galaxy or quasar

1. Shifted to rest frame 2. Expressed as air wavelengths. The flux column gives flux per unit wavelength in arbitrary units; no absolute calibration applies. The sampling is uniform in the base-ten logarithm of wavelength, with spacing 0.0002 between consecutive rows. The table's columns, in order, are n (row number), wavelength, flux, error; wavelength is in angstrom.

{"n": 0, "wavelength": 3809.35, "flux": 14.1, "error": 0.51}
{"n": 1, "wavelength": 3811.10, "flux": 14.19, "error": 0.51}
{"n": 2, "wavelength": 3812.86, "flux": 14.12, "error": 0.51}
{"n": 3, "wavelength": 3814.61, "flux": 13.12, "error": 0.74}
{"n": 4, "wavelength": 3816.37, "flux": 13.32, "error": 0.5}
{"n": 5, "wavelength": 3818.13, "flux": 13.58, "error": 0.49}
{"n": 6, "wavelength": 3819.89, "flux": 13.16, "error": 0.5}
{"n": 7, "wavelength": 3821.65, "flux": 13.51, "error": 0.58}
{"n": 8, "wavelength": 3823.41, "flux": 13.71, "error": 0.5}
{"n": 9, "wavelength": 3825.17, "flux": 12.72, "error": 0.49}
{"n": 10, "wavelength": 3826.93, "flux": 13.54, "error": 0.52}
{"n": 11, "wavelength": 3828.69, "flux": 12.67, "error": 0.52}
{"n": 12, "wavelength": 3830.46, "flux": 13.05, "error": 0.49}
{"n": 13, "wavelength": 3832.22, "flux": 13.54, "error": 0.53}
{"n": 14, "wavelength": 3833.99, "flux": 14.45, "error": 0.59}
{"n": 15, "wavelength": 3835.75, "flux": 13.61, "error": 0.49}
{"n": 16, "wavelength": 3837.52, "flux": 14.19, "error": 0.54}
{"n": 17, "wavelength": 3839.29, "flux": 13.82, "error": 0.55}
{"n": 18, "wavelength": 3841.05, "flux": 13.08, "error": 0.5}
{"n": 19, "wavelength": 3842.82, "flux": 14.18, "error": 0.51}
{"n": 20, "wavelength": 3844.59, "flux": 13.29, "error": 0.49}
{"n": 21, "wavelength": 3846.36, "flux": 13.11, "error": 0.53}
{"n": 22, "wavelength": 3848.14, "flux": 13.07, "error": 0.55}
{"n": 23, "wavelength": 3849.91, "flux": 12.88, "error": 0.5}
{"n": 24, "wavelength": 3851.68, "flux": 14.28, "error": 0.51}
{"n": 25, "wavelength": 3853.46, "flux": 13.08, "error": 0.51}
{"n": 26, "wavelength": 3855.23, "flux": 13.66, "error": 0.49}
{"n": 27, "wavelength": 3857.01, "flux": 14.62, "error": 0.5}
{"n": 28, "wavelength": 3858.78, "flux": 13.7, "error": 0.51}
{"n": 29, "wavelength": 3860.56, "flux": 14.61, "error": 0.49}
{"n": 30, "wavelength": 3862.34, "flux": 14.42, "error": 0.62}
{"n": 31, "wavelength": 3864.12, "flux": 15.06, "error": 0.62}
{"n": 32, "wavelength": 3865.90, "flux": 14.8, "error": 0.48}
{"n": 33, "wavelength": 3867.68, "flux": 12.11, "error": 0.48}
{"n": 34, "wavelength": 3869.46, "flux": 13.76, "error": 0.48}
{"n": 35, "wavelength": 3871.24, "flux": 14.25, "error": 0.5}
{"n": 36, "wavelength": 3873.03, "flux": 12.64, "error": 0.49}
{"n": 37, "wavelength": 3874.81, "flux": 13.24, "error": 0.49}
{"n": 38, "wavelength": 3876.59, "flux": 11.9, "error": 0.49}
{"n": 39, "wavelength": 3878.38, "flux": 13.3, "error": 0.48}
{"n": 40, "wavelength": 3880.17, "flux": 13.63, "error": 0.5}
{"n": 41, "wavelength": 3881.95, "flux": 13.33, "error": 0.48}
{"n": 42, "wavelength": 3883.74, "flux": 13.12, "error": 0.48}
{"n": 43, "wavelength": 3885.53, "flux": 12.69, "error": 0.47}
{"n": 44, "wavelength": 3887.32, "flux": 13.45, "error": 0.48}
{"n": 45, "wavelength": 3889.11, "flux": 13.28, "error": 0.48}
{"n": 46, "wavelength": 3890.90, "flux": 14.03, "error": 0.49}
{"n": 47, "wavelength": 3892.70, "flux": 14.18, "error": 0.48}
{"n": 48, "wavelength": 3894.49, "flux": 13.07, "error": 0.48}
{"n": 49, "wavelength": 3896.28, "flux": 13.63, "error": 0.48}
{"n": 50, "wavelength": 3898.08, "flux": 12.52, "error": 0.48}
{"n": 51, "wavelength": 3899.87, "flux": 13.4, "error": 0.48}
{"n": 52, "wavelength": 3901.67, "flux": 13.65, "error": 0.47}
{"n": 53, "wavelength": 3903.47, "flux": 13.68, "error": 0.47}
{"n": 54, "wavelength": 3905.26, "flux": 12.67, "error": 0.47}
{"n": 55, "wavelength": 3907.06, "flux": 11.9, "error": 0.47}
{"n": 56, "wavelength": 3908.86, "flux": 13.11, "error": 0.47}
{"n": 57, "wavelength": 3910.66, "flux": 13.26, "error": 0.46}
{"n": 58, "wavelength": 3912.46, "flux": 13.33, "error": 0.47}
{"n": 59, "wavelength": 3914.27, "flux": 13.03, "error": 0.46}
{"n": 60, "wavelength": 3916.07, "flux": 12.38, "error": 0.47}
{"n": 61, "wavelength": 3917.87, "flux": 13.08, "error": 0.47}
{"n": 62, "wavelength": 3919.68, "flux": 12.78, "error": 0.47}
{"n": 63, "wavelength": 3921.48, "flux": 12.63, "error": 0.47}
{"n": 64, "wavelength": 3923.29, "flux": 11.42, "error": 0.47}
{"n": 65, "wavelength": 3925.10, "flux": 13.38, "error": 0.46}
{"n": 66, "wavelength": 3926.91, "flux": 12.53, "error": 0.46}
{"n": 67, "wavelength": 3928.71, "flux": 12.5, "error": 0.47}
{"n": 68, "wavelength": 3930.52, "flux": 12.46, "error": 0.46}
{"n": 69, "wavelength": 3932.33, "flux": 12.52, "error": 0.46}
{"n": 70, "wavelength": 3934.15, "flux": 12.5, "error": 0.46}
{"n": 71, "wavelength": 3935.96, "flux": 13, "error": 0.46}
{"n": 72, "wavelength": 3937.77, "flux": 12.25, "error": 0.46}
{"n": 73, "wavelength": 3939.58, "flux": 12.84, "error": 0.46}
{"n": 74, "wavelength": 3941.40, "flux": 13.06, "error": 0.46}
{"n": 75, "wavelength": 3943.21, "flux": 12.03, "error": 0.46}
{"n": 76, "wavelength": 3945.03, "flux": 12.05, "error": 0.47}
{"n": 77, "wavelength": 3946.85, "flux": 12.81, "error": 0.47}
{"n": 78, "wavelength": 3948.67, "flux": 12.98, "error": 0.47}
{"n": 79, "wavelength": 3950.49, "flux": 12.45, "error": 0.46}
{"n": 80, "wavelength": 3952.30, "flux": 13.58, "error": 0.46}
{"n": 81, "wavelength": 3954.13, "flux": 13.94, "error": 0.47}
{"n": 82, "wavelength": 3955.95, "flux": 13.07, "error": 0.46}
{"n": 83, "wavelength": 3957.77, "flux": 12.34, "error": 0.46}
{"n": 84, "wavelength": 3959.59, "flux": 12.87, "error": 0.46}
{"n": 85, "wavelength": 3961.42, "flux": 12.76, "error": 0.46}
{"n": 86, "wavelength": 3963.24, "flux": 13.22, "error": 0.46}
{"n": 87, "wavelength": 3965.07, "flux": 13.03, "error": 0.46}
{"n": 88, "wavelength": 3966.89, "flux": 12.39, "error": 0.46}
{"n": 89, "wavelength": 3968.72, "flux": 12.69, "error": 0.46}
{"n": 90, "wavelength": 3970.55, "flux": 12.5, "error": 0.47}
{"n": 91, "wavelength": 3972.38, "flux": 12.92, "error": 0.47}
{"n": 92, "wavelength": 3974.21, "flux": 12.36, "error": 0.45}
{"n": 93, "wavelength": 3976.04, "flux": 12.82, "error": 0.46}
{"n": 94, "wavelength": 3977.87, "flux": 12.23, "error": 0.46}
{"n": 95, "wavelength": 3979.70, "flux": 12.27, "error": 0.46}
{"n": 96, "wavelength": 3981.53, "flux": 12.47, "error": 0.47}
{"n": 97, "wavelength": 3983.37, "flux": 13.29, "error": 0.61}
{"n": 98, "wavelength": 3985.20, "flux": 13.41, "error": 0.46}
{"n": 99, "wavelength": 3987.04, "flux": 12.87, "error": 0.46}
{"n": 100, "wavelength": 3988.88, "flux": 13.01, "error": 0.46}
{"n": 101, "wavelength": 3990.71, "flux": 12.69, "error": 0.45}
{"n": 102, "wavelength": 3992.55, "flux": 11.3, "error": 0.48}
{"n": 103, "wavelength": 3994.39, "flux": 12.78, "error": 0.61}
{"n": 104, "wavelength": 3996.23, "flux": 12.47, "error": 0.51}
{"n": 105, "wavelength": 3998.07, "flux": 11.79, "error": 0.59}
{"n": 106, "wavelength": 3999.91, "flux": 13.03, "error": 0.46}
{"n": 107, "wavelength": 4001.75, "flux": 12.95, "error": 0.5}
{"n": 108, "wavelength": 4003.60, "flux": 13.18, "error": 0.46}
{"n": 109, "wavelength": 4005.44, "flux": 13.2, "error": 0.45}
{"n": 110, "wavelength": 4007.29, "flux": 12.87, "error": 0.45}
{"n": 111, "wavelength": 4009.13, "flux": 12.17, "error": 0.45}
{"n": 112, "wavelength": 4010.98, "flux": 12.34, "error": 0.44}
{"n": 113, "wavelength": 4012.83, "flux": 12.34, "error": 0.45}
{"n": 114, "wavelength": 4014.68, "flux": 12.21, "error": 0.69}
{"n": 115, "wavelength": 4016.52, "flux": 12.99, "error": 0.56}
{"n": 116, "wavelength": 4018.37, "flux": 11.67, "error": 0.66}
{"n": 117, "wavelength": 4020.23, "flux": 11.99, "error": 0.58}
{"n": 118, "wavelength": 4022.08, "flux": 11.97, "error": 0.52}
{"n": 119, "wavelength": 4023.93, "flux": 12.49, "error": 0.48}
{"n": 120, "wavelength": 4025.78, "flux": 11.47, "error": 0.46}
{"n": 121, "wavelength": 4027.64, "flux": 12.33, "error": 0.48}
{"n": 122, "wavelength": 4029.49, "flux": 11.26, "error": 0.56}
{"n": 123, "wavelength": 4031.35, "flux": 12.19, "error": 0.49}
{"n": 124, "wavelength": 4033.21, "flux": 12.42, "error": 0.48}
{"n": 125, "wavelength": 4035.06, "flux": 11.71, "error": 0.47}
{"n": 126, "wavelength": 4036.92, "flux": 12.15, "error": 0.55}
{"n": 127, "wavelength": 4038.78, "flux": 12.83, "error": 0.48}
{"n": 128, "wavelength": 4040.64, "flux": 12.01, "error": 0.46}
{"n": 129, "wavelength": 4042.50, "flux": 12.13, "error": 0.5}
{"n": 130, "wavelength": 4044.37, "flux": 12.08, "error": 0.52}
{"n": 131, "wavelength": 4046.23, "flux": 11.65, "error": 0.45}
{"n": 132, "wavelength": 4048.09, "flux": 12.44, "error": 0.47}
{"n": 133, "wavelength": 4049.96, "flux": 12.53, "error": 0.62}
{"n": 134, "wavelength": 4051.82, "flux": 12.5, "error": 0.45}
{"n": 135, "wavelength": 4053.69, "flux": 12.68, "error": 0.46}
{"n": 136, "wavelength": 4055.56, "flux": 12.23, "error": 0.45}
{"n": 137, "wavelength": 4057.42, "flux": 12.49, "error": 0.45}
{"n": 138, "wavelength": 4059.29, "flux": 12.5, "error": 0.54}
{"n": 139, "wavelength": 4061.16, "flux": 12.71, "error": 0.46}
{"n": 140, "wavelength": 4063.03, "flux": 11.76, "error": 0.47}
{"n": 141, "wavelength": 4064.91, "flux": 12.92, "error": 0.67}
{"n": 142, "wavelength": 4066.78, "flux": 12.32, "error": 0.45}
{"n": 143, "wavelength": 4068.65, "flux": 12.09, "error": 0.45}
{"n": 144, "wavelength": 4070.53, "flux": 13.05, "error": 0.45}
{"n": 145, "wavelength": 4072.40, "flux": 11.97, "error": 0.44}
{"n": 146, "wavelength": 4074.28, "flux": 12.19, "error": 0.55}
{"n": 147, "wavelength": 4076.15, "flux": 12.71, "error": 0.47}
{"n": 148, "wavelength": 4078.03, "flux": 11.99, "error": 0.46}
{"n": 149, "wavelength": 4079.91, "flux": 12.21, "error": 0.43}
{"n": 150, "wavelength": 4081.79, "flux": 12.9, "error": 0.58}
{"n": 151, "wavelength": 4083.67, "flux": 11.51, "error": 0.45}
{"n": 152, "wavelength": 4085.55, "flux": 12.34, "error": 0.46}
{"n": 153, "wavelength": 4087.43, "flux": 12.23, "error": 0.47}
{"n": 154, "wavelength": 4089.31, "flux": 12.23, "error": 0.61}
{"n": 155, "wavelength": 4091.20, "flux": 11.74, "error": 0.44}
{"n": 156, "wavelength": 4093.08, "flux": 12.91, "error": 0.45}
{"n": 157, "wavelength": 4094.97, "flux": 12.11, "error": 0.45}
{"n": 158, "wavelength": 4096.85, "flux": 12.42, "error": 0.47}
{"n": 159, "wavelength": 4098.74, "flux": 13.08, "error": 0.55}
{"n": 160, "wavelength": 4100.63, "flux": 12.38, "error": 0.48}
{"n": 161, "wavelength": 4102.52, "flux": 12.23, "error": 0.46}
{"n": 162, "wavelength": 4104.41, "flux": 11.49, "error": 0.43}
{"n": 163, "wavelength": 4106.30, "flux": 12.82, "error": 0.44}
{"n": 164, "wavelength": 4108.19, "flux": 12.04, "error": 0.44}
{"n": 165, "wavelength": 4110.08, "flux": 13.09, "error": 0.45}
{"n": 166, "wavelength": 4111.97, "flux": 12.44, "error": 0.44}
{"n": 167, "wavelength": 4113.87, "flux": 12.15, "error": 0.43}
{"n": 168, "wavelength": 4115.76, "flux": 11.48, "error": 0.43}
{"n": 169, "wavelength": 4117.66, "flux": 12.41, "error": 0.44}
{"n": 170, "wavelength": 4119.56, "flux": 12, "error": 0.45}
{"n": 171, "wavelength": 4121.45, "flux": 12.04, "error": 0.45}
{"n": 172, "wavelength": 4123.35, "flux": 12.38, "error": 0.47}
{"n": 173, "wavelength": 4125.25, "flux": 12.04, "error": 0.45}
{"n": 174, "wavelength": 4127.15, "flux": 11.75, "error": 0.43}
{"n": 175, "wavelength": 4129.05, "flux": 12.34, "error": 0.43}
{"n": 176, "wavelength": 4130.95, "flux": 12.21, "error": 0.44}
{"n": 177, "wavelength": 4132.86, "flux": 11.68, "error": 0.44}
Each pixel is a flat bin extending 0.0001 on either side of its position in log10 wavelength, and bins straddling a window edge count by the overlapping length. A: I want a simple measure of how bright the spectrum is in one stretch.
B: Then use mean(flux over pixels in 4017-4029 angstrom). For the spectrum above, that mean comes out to 12.0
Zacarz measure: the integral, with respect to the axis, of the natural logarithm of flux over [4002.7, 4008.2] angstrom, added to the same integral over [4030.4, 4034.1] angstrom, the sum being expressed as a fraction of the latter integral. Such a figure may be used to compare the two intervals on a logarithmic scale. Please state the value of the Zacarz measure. 2.5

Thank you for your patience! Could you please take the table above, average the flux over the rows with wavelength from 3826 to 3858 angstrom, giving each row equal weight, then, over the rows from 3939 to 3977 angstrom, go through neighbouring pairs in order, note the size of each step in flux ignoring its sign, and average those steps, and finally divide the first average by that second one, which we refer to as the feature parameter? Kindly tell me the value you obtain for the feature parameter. 28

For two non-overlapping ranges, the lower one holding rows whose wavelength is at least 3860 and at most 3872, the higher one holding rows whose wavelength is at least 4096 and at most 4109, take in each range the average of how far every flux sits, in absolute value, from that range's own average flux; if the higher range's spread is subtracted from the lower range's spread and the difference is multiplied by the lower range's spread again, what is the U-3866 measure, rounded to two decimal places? 0.22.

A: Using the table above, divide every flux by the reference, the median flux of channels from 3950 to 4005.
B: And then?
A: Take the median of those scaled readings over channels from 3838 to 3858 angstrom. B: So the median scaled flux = 1.04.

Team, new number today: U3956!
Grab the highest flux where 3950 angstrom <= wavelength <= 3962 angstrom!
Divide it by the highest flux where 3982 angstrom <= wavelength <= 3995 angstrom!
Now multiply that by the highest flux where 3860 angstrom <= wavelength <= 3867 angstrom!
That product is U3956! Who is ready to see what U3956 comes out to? 15.7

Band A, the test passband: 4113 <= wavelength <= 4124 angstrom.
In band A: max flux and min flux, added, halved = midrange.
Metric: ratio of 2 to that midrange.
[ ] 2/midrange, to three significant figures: 0.167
